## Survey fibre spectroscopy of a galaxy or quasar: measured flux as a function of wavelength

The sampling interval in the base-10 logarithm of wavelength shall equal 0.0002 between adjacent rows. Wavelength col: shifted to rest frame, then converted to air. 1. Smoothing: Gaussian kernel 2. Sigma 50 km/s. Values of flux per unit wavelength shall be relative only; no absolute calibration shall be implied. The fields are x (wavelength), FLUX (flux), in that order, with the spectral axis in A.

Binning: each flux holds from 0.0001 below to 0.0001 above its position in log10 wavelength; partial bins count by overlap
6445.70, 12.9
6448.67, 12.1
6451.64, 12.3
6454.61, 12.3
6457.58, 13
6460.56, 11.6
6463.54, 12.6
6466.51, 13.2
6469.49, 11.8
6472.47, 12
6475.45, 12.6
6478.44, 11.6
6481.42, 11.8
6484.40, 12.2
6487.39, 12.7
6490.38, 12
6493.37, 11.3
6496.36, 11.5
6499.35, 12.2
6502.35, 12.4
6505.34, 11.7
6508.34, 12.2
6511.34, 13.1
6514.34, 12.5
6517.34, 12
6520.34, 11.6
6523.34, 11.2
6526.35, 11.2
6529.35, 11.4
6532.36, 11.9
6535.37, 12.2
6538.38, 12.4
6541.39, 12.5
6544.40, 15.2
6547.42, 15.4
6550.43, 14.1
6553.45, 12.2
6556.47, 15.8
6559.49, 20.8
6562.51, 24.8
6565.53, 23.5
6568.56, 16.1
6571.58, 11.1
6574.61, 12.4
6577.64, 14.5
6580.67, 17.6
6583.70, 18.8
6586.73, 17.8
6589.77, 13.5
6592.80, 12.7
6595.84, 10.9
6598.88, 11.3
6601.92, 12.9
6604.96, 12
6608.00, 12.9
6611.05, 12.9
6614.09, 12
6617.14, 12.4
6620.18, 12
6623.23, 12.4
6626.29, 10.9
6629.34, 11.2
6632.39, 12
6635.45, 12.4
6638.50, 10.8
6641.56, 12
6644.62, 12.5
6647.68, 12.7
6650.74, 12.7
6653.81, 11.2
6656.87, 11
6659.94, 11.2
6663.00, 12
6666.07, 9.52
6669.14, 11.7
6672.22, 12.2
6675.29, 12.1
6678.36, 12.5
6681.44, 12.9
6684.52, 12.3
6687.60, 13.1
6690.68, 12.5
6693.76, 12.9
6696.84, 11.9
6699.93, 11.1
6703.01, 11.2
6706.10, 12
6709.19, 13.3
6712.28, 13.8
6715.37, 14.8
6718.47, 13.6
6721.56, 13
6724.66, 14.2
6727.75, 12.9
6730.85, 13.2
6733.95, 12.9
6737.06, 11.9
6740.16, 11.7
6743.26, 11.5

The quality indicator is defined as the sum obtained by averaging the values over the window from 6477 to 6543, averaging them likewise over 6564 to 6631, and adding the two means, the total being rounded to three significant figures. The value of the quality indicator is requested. 25.7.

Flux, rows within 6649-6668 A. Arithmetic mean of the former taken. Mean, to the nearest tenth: 11.3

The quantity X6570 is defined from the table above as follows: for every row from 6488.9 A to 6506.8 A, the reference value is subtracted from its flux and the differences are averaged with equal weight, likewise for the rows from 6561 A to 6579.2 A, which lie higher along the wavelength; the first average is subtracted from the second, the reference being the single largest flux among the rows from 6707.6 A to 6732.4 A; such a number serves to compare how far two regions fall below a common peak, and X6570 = 5.2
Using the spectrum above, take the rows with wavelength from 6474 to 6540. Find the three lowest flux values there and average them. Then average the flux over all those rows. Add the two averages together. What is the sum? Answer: 23.2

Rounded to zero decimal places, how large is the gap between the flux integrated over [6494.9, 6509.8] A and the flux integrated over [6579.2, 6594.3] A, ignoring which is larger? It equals 64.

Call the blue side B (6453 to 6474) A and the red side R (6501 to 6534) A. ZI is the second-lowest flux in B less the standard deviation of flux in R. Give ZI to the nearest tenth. 11.2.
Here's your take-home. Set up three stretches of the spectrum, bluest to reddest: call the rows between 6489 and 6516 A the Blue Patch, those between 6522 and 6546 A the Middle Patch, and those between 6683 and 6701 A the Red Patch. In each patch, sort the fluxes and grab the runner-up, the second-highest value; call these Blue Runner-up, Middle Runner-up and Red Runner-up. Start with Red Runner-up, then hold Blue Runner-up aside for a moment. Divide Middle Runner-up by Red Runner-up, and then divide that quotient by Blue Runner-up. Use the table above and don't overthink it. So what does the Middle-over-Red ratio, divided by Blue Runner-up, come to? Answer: 0.078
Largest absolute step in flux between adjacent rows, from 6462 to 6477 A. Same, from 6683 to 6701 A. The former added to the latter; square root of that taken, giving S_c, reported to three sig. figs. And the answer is 1.55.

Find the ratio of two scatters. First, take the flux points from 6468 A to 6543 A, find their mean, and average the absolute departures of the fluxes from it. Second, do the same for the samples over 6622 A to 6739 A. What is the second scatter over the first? 2.0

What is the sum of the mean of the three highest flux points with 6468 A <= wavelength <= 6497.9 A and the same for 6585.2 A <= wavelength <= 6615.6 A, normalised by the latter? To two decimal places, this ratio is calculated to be 1.85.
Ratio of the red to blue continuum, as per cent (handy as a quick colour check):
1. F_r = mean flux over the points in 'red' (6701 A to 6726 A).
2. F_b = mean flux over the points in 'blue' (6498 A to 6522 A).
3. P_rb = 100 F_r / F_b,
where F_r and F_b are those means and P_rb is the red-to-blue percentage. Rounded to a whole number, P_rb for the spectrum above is 108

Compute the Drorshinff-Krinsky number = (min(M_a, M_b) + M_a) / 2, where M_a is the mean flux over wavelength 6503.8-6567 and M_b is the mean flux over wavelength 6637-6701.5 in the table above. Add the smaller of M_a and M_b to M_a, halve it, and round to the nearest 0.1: 13.1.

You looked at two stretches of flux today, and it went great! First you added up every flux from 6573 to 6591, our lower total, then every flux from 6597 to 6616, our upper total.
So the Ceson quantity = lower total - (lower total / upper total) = 93.3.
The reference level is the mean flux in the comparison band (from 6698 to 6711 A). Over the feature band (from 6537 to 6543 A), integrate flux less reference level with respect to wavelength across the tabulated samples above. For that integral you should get 3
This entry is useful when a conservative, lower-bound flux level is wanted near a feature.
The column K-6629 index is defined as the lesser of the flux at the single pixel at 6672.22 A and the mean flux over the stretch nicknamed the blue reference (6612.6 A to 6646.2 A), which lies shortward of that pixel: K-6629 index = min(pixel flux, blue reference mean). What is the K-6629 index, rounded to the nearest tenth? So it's 11.9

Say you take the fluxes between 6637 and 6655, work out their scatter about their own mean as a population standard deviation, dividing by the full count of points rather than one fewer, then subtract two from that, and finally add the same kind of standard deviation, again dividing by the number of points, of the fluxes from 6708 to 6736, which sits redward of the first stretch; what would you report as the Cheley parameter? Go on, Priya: -0.65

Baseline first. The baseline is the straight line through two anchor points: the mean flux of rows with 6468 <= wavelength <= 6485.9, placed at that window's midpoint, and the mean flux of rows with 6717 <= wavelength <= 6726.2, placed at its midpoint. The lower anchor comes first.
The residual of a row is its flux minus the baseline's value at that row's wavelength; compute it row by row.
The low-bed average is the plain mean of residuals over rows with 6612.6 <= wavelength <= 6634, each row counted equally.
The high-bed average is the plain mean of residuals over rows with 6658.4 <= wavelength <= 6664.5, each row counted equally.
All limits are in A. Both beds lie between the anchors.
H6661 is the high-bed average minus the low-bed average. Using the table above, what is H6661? -0.5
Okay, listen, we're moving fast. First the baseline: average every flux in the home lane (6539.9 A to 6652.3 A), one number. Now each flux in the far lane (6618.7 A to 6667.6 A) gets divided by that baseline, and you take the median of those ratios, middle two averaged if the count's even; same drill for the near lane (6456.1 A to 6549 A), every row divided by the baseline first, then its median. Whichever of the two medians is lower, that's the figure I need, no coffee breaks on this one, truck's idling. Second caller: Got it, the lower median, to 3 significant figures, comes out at 0.858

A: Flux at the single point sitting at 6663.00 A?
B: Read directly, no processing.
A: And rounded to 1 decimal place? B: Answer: 12.0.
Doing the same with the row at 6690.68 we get 12.5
